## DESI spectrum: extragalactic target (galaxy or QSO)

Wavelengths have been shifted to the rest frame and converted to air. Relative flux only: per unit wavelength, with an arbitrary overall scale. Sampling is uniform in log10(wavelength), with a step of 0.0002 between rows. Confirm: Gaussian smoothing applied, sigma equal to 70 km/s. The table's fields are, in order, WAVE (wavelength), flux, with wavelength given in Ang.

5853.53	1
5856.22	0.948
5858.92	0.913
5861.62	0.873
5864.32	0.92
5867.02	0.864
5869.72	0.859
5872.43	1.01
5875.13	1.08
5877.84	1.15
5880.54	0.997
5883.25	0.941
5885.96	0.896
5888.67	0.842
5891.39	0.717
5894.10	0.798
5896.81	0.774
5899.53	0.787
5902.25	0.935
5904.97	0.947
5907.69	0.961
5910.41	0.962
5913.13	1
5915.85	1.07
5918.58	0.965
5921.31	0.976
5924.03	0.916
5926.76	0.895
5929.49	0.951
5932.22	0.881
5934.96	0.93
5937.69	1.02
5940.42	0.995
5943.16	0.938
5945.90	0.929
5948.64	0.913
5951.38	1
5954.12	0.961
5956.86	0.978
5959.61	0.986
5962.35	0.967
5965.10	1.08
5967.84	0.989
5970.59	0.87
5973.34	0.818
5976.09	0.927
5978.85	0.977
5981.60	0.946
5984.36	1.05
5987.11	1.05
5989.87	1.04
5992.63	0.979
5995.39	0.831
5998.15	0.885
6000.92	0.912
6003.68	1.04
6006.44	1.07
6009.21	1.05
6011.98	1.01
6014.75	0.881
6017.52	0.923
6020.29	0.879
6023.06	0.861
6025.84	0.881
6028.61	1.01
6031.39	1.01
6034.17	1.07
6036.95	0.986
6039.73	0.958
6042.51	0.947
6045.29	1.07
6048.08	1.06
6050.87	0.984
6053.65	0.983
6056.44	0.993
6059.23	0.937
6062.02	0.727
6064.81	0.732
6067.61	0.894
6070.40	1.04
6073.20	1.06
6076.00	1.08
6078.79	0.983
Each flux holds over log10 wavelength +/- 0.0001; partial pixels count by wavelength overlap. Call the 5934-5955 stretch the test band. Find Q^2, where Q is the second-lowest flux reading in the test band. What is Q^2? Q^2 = 0.86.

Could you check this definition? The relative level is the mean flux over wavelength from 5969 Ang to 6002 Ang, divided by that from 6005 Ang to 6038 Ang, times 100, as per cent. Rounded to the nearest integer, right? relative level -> 97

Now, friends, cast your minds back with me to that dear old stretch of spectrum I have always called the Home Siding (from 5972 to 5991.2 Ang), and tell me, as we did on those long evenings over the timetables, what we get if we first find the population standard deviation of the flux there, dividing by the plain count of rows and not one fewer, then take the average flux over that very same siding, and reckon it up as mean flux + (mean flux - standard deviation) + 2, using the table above 3.87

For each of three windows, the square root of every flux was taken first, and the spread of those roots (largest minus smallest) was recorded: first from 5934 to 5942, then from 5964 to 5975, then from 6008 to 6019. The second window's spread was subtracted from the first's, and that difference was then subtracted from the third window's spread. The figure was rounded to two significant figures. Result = 0.18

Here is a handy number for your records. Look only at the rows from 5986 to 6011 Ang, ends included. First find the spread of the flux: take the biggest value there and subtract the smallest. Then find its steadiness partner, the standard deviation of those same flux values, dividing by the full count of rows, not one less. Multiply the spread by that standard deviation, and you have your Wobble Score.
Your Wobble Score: 0.020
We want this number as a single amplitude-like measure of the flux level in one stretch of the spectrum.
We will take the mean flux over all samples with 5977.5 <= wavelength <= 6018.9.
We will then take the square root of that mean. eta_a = 0.988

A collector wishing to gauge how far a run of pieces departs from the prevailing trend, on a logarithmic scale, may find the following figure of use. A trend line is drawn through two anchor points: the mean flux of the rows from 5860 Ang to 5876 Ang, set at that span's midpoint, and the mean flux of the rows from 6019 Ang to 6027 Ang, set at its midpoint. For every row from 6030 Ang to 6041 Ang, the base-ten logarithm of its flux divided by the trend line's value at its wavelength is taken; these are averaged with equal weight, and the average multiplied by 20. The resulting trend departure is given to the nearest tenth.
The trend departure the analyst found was 1.3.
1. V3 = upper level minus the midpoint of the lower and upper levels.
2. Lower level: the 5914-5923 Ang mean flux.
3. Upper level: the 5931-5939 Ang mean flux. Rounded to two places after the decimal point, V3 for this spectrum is -0.03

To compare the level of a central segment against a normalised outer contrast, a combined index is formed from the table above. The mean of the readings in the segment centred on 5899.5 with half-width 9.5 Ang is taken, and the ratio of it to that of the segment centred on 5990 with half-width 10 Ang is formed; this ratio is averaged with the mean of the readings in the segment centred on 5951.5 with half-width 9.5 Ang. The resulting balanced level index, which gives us 0.92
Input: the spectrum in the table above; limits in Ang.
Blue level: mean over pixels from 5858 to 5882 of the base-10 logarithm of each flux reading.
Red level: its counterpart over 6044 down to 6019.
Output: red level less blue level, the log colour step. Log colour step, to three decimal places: -0.002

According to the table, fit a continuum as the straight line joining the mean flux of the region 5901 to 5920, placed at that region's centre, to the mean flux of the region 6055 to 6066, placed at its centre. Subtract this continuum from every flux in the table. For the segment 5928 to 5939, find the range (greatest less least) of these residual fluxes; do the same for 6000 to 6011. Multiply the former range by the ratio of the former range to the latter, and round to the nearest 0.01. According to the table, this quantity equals 0.13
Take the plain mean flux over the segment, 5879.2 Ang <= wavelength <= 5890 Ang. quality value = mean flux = 0.92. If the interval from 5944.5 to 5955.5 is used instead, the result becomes 0.95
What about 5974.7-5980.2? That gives 0.95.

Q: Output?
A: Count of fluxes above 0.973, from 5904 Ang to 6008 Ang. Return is 17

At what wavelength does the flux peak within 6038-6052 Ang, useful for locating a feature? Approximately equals 6045.29 Ang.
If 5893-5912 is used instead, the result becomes 5910.41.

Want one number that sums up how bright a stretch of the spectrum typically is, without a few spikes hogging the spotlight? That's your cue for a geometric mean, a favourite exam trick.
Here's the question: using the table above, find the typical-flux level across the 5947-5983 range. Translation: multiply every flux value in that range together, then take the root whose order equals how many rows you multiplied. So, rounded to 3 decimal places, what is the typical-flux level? 0.953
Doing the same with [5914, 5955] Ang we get 0.955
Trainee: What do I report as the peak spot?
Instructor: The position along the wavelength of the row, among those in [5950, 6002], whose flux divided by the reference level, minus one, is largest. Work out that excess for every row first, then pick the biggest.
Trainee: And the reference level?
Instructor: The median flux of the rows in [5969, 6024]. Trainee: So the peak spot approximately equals 5965.10 Ang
